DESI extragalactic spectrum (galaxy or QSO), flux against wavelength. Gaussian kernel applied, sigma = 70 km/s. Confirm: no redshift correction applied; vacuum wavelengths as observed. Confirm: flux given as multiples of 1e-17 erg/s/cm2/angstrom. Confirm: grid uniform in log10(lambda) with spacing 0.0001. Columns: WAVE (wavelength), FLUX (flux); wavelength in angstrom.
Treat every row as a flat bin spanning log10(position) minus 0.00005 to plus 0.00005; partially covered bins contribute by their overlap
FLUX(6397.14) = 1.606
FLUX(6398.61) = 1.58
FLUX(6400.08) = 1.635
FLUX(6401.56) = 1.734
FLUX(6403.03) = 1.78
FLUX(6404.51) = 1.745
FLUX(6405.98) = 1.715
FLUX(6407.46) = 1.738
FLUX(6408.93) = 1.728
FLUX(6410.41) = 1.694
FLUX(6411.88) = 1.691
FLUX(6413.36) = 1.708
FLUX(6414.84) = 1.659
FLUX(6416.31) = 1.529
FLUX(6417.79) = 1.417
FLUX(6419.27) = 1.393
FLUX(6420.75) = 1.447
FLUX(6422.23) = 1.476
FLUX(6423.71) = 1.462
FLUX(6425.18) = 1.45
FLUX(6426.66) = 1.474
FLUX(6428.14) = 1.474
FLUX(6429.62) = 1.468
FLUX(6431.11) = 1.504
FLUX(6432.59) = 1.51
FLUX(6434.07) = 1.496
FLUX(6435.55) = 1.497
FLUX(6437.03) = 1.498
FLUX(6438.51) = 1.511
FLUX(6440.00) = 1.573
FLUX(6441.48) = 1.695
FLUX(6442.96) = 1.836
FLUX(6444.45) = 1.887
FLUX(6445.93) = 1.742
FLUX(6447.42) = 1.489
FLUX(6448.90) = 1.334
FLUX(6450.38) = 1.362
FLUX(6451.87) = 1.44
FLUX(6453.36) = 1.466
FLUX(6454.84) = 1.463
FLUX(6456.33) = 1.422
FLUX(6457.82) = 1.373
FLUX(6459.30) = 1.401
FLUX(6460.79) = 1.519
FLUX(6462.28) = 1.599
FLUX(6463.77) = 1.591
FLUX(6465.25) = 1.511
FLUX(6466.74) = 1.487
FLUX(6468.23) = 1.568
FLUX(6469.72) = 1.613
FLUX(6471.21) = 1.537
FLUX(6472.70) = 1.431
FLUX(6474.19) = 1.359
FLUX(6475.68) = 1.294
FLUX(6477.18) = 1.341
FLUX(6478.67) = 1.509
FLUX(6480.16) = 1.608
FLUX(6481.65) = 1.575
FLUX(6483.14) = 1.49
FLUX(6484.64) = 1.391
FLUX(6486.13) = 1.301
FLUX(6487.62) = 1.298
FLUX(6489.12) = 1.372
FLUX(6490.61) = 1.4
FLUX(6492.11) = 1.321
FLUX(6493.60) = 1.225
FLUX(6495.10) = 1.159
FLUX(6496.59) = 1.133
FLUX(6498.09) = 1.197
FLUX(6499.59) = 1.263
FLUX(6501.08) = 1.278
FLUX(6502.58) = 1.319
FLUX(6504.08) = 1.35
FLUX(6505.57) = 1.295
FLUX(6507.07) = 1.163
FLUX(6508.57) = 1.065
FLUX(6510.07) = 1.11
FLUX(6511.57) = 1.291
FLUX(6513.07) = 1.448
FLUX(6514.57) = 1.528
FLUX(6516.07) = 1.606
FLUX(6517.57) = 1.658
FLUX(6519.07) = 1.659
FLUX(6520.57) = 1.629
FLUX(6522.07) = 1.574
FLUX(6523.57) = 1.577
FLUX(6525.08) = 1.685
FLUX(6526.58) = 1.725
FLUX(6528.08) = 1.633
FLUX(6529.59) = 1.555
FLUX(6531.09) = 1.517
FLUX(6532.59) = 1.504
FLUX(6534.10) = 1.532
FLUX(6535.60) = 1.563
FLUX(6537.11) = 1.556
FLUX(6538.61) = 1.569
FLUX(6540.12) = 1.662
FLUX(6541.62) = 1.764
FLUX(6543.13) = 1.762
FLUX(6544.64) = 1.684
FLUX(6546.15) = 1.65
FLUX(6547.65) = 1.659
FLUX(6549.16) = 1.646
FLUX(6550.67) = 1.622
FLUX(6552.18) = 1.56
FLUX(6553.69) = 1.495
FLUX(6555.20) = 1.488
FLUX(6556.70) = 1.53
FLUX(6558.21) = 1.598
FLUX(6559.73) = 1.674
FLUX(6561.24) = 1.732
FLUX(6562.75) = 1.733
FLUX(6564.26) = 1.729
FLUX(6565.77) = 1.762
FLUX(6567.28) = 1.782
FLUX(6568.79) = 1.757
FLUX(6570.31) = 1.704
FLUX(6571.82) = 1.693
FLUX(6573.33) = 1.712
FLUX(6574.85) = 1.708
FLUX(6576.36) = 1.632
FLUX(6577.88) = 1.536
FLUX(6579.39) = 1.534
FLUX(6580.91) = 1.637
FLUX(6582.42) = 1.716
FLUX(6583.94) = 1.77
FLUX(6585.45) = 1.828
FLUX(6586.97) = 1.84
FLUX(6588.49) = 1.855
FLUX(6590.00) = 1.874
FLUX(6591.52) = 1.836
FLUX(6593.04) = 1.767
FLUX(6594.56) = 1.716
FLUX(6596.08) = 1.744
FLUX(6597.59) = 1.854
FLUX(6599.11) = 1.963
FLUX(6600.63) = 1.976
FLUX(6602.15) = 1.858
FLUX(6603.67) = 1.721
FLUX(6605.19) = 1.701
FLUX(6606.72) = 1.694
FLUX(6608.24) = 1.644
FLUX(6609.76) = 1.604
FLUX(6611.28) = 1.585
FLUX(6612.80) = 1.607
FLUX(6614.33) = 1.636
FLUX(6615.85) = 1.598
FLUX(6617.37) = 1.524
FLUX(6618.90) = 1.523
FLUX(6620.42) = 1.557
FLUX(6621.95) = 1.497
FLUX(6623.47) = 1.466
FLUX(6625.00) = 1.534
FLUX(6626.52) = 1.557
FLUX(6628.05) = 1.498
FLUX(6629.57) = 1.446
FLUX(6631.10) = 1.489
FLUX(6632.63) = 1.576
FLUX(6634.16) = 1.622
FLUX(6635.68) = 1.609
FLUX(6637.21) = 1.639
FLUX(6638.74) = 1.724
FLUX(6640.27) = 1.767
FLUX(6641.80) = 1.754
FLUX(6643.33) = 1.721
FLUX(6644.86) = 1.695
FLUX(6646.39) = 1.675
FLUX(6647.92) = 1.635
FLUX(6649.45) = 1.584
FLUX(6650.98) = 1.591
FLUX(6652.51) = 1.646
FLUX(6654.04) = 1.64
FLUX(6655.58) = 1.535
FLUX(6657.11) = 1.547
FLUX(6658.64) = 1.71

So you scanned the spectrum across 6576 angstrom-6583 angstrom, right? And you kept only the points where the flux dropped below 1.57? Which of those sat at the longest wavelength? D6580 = 6579.39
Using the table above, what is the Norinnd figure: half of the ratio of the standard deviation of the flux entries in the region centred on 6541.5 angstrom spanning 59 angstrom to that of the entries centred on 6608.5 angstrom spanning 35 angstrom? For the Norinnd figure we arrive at 0.31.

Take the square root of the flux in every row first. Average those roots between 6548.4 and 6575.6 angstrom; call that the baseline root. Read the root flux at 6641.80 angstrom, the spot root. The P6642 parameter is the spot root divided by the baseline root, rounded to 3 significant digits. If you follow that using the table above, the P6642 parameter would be 1.03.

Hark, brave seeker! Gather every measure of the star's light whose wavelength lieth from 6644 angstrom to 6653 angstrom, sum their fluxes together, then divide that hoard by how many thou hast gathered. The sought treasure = 1.64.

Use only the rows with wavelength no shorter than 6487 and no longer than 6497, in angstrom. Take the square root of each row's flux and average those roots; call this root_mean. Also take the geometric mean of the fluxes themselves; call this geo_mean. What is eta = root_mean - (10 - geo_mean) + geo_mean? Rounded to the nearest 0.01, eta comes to -6.33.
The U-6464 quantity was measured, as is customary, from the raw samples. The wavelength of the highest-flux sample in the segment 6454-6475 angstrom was 6469.72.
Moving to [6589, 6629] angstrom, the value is 6600.63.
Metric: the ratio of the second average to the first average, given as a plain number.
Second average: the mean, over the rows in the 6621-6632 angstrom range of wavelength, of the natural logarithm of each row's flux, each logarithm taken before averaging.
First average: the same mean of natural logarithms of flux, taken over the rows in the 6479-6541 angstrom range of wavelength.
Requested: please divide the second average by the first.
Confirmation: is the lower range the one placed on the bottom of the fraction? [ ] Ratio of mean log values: 1.15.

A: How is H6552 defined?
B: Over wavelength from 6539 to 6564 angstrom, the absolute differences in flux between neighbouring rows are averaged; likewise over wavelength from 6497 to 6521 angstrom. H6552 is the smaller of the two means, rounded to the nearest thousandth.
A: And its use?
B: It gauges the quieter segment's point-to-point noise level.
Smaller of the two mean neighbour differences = 0.043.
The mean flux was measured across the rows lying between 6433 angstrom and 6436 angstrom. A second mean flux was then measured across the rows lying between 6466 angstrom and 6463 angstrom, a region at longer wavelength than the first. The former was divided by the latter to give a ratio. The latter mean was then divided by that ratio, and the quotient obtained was 1.61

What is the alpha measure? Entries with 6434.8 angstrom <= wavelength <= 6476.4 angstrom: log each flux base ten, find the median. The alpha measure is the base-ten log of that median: -0.756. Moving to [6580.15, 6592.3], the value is -0.580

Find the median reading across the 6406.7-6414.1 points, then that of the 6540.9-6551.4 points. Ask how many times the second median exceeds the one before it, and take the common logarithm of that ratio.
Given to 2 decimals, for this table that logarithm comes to -0.01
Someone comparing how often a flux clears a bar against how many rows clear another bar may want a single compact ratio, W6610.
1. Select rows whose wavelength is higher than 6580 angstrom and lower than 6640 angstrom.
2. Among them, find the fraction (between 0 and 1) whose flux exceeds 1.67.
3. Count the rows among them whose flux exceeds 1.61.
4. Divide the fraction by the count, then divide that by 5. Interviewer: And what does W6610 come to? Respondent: 0.004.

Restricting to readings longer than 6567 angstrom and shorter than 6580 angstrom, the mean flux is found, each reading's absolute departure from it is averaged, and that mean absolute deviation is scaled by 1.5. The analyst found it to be 0.11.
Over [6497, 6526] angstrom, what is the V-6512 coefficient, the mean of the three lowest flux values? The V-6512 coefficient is 1.11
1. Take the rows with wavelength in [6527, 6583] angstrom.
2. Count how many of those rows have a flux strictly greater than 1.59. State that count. 24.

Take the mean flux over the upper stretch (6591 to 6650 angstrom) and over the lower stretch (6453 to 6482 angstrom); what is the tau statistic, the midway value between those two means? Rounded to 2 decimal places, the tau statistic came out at 1.57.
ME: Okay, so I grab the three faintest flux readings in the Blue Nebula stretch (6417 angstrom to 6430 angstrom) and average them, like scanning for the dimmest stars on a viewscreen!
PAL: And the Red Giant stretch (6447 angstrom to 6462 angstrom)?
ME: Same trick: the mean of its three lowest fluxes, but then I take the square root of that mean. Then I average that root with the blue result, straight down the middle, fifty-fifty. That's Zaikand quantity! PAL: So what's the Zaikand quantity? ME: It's 1.29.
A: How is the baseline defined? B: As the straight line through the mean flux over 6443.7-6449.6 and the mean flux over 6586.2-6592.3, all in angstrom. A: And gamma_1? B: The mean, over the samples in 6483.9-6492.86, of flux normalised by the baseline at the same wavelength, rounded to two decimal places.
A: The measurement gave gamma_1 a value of 0.80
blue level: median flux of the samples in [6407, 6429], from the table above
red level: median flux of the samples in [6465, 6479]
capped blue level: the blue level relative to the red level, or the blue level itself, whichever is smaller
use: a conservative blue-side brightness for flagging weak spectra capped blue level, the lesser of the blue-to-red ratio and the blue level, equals 0.99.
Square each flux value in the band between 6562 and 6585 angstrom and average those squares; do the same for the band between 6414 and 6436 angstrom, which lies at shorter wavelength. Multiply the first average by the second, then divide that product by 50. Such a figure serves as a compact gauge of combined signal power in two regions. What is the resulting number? 0.127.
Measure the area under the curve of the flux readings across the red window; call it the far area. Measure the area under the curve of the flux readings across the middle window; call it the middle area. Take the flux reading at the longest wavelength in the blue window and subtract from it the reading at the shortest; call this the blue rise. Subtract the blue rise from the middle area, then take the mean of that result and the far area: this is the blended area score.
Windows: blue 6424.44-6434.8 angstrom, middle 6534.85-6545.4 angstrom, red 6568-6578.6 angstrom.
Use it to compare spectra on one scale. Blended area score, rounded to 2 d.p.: 17.57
